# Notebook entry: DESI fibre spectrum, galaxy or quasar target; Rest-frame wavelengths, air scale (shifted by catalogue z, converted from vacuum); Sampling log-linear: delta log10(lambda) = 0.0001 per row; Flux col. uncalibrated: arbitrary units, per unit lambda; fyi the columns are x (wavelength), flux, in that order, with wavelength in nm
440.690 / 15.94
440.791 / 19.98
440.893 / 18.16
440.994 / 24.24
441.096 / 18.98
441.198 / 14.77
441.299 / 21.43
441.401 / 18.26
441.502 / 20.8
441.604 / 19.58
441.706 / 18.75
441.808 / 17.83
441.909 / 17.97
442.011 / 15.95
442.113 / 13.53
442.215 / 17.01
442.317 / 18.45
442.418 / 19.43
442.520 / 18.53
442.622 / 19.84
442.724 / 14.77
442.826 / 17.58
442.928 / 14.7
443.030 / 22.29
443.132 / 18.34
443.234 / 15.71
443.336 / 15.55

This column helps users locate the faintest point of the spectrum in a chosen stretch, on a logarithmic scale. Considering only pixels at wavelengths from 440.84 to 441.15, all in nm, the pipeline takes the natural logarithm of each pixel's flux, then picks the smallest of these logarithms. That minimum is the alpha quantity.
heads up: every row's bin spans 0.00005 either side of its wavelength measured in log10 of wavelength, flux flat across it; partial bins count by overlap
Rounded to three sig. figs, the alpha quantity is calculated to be 2.90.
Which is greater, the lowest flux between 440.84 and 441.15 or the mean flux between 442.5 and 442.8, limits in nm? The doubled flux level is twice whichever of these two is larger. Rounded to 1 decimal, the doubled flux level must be 36.3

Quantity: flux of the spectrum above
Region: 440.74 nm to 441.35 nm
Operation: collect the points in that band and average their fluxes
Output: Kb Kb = 19.6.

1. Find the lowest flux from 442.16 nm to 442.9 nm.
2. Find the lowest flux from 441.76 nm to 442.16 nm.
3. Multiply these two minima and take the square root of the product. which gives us 14.1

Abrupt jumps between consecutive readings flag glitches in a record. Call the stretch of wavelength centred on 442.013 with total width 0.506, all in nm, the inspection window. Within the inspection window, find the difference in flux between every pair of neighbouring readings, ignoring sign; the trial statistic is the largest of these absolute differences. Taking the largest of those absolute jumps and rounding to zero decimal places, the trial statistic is 3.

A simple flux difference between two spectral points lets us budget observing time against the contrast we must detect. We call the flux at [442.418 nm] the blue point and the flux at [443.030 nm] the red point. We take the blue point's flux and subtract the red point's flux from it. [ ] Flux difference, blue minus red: -3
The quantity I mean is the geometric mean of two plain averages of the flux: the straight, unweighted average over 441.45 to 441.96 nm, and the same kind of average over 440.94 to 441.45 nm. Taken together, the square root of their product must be 19.3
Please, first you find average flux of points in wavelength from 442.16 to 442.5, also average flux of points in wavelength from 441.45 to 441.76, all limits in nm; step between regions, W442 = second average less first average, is 1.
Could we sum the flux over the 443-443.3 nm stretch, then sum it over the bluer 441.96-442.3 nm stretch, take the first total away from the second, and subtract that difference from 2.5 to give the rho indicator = 12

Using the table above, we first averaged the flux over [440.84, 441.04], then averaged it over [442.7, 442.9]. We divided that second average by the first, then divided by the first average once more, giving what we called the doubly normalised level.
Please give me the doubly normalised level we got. 0.036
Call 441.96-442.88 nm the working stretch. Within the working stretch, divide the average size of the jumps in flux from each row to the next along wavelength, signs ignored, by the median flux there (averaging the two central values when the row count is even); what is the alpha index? 0.13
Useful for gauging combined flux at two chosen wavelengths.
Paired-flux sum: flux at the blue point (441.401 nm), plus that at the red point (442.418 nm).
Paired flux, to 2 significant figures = 38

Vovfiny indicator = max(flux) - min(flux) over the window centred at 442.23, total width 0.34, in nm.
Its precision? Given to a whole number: 5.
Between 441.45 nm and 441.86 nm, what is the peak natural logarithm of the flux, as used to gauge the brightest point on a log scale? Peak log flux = 3.03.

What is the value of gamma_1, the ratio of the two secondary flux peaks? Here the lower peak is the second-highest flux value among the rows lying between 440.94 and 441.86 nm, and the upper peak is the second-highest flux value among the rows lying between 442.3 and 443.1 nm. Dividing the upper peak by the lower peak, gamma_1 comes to 0.93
